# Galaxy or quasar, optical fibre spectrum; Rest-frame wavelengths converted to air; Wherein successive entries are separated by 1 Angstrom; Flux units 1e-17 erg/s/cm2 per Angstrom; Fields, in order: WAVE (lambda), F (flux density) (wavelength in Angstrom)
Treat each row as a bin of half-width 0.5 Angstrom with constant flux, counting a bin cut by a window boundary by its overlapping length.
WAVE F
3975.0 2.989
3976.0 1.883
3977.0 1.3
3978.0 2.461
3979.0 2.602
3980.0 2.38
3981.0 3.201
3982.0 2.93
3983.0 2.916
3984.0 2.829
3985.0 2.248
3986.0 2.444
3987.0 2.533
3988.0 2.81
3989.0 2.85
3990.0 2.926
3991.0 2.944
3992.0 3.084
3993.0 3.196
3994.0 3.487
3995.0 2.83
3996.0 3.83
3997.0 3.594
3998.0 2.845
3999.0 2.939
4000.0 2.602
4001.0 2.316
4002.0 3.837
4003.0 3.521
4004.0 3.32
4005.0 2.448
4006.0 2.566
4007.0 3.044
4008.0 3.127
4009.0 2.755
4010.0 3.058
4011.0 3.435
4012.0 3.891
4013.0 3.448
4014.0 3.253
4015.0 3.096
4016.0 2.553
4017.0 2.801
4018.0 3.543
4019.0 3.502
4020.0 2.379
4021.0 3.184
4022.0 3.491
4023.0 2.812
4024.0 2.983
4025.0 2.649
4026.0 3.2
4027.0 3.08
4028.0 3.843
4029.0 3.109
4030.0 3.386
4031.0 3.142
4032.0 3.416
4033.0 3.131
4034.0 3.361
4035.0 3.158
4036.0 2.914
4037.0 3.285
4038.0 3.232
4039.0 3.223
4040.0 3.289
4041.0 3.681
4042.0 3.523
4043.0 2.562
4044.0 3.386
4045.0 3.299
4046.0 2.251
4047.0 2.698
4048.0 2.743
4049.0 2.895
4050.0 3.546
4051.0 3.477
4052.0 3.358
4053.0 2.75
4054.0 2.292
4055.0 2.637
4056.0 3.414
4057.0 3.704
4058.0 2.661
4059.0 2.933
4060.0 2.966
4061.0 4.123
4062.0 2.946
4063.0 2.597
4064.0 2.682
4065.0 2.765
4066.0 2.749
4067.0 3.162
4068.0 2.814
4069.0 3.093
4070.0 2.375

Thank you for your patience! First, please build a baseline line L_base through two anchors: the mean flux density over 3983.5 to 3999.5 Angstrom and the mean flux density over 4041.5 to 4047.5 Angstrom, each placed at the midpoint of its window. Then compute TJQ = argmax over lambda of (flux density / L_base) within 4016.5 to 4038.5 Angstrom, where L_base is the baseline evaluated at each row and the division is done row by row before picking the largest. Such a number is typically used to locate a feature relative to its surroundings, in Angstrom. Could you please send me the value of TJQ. 4028.0 Angstrom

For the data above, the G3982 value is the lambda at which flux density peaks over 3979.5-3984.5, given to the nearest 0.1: 3981.0 Angstrom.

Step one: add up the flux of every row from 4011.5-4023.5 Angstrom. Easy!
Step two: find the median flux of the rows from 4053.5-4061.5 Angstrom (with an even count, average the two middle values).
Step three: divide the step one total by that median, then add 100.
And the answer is 113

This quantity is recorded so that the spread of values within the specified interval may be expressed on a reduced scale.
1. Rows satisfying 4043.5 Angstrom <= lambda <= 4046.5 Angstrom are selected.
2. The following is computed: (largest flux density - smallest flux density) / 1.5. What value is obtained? 0.76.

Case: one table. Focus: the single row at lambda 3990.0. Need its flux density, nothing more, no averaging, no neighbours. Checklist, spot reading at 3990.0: 2.926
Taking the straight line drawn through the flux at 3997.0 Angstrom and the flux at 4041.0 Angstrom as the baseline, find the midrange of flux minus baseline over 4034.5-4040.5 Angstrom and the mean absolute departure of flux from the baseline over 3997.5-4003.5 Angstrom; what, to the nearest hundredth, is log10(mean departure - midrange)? 0.09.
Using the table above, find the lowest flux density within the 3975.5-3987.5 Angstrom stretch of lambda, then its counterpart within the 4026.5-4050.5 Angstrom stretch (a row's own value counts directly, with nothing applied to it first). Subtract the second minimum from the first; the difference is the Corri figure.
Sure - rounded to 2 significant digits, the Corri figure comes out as -0.95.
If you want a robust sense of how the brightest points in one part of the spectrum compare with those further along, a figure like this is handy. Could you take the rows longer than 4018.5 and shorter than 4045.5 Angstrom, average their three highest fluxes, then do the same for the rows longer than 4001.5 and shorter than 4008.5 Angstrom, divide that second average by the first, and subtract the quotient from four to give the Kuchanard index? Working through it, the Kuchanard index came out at 3.03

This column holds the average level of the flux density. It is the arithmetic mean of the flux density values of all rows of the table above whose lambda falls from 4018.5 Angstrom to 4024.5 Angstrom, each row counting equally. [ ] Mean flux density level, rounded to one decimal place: 3.1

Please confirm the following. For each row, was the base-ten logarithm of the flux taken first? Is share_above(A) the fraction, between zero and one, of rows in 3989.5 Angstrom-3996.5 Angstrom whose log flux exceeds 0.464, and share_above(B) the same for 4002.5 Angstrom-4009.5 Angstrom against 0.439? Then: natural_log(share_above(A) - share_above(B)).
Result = -1.9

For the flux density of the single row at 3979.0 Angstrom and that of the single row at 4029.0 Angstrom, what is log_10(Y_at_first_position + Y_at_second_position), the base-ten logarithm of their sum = 0.76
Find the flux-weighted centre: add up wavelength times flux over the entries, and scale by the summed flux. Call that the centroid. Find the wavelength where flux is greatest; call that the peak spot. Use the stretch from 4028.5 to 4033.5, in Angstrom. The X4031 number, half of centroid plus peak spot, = 4031.5 Angstrom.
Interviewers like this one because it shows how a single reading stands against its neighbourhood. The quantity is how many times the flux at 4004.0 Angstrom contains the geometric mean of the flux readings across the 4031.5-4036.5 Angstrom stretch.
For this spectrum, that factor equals 1.04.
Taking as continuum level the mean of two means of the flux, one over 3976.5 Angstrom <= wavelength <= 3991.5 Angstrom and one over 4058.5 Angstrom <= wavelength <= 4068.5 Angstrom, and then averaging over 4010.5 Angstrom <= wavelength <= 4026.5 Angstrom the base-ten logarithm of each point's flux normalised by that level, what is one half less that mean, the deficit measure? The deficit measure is 0.454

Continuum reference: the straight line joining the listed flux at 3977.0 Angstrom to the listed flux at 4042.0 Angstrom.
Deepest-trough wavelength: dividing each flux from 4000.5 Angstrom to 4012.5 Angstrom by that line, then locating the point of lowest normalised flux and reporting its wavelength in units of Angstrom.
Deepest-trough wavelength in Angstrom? 4005.0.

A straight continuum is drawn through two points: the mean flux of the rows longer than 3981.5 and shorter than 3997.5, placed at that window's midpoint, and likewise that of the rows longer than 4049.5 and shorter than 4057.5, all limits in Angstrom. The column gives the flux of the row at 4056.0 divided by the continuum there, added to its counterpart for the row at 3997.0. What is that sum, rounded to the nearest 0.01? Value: 2.29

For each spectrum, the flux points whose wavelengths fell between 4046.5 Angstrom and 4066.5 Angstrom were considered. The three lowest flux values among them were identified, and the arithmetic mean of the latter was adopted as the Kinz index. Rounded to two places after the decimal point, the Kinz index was 2.51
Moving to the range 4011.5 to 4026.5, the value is 2.53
